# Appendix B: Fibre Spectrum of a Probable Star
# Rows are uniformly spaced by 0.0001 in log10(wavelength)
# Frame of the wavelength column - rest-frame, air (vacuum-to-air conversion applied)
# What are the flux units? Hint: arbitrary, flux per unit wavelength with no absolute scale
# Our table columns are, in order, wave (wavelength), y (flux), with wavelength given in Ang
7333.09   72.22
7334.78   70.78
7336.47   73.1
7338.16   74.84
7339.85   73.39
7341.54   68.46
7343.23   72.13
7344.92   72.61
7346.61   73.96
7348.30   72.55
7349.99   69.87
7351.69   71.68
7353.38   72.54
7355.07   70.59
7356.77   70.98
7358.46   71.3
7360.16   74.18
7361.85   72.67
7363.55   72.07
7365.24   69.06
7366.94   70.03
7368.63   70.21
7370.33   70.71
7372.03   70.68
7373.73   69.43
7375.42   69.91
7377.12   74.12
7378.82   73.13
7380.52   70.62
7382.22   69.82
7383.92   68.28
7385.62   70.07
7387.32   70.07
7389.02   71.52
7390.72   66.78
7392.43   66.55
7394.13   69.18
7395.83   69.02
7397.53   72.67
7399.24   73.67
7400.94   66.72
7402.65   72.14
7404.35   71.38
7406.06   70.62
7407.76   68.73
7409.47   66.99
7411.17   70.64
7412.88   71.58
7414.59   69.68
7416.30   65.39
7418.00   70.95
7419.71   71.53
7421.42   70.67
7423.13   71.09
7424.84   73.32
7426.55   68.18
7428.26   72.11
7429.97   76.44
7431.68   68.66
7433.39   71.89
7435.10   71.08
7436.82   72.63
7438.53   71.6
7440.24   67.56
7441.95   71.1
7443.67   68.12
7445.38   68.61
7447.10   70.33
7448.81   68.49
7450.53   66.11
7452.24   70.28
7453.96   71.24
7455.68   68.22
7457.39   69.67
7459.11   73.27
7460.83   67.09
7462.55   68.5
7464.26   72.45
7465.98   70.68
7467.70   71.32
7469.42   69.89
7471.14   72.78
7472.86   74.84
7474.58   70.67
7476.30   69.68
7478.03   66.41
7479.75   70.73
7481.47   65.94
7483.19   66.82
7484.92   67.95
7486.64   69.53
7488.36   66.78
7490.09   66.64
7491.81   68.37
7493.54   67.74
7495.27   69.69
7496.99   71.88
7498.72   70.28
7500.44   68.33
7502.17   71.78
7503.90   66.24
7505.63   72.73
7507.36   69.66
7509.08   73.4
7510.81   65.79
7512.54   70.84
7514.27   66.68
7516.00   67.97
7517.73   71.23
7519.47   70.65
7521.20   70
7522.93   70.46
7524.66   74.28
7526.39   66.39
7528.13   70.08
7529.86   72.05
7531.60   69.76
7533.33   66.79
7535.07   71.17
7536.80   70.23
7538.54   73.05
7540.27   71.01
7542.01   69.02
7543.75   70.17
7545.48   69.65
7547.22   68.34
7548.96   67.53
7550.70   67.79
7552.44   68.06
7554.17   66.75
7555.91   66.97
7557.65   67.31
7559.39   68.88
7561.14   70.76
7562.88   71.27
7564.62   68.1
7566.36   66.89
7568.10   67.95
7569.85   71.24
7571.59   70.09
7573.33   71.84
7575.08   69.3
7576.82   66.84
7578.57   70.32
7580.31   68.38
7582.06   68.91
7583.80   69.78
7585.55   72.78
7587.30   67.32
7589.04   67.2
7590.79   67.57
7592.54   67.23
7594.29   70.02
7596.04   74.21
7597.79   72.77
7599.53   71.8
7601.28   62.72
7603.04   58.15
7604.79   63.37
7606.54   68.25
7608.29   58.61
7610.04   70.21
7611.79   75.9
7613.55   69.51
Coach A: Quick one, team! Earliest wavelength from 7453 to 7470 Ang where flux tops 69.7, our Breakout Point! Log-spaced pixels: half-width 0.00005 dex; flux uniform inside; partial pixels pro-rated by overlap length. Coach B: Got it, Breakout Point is 7453.96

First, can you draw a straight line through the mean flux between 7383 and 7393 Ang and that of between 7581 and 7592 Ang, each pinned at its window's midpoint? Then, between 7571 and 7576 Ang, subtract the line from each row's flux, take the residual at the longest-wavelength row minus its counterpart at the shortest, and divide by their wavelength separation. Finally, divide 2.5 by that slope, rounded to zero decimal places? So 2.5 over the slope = -11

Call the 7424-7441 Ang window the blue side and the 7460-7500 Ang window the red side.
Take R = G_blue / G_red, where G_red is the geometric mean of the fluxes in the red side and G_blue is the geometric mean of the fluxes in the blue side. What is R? 1.028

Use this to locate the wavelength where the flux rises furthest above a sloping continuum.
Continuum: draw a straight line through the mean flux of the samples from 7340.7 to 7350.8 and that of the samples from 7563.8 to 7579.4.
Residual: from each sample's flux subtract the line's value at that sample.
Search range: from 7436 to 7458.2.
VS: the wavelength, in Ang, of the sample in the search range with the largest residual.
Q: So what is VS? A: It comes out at 7436.82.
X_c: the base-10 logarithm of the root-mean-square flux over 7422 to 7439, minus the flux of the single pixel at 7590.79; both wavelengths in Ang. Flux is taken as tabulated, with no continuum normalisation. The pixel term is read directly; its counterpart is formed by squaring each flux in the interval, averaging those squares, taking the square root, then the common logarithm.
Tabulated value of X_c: -65.7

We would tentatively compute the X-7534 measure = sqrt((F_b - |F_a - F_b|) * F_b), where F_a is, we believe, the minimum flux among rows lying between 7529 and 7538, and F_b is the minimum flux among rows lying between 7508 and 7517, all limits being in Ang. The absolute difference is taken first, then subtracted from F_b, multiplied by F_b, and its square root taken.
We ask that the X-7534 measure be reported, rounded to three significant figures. 65.3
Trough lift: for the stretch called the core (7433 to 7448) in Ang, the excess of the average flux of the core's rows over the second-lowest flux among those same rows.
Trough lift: 2.2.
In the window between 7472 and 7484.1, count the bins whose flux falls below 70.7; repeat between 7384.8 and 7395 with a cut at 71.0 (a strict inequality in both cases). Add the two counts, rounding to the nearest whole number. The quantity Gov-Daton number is 10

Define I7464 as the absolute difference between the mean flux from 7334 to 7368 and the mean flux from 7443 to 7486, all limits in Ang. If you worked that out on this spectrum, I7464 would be 2.2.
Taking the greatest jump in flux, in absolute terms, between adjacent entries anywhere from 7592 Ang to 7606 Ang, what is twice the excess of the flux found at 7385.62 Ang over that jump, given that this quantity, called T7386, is 122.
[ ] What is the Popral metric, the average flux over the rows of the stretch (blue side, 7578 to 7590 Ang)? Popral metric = 69.2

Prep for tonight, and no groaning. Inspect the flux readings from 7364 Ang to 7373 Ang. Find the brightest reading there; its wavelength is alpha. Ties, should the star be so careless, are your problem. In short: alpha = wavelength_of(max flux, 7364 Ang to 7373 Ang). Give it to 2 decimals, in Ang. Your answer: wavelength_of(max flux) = 7370.33 Ang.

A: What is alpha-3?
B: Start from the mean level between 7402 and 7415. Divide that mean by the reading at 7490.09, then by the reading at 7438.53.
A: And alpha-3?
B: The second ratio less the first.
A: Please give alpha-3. -0.073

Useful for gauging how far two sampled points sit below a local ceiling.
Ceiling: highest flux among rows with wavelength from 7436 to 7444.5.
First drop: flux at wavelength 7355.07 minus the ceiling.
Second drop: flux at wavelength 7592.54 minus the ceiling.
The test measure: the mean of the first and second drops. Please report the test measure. -3.7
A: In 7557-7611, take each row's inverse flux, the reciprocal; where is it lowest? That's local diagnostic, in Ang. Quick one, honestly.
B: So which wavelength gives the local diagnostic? 7596.04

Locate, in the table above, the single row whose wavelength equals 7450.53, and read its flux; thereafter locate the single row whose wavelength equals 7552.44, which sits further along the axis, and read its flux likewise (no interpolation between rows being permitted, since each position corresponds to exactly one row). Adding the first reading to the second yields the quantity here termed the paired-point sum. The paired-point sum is 134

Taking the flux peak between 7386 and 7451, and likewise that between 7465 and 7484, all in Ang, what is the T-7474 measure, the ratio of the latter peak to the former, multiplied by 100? 98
